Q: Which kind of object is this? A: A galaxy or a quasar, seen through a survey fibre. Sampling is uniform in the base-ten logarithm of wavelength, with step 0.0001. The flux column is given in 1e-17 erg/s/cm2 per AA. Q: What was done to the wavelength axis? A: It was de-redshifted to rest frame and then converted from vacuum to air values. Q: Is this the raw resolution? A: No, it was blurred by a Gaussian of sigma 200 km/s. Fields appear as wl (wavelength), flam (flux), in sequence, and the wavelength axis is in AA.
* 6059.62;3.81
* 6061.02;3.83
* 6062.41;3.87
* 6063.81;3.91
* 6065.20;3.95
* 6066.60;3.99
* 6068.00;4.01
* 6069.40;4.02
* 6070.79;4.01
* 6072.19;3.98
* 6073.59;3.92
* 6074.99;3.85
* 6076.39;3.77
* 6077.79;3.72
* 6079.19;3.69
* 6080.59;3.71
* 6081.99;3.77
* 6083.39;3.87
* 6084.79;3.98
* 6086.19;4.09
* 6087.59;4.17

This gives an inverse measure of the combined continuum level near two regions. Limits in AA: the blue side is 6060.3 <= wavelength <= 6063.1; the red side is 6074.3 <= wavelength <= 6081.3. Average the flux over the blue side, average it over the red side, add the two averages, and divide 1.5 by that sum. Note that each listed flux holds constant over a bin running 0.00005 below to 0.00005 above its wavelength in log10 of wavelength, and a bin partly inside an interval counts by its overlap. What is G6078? 0.197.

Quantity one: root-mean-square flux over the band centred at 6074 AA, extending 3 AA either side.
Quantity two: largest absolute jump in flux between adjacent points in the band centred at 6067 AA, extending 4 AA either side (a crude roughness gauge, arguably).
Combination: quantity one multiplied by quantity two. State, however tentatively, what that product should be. 0.155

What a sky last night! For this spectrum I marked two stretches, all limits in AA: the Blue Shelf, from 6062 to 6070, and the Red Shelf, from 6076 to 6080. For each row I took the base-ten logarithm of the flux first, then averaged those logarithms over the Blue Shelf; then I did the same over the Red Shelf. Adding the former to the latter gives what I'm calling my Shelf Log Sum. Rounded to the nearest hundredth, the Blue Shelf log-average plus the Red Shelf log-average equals 1.17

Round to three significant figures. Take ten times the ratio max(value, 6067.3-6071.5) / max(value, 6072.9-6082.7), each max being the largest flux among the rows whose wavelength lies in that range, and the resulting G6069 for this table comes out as 10.3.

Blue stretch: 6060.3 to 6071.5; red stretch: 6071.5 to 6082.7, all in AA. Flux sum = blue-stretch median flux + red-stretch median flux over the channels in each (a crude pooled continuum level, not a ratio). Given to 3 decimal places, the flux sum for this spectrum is 7.740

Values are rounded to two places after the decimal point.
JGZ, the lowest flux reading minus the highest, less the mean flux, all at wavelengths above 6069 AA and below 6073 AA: -4.04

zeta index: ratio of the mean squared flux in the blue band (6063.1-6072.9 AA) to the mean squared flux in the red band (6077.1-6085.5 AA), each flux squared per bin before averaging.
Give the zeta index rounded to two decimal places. 1.10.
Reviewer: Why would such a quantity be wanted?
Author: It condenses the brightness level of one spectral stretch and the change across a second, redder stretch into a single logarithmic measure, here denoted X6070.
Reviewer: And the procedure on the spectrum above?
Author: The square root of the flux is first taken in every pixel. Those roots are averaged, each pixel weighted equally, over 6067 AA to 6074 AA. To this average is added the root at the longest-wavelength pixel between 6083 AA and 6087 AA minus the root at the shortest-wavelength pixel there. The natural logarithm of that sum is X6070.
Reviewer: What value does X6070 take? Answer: 0.719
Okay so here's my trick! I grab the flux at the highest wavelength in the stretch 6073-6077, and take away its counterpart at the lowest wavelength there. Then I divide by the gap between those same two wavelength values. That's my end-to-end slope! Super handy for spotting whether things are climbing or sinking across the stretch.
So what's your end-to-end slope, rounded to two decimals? -0.05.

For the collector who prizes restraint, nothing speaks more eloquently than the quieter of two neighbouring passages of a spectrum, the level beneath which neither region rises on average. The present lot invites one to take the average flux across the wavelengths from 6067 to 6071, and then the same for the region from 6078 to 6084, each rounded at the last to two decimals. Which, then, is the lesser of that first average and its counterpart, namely 3.76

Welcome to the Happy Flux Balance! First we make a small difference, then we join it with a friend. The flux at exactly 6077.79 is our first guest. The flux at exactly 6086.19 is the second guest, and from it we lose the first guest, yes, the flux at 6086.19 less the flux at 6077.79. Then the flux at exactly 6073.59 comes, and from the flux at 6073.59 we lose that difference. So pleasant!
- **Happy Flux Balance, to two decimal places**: 3.55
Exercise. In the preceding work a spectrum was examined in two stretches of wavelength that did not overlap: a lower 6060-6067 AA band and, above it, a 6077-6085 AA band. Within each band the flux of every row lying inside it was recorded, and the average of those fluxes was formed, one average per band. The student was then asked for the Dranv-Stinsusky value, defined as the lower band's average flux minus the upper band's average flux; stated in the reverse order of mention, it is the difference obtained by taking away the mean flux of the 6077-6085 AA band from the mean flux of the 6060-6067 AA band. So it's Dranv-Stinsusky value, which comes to 0.12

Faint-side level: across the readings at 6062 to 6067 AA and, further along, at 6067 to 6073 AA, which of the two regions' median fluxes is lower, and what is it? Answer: 3.93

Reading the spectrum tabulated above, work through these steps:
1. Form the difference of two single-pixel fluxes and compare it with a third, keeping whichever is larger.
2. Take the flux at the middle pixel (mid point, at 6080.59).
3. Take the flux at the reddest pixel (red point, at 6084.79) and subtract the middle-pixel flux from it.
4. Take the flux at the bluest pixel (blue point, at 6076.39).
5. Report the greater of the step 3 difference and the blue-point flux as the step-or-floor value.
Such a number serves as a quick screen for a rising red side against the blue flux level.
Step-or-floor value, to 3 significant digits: 3.77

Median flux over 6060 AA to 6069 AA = 3.93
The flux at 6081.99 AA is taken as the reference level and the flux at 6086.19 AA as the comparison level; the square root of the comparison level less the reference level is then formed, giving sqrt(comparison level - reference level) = 0.57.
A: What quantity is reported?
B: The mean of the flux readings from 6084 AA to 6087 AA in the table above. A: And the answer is 4.04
